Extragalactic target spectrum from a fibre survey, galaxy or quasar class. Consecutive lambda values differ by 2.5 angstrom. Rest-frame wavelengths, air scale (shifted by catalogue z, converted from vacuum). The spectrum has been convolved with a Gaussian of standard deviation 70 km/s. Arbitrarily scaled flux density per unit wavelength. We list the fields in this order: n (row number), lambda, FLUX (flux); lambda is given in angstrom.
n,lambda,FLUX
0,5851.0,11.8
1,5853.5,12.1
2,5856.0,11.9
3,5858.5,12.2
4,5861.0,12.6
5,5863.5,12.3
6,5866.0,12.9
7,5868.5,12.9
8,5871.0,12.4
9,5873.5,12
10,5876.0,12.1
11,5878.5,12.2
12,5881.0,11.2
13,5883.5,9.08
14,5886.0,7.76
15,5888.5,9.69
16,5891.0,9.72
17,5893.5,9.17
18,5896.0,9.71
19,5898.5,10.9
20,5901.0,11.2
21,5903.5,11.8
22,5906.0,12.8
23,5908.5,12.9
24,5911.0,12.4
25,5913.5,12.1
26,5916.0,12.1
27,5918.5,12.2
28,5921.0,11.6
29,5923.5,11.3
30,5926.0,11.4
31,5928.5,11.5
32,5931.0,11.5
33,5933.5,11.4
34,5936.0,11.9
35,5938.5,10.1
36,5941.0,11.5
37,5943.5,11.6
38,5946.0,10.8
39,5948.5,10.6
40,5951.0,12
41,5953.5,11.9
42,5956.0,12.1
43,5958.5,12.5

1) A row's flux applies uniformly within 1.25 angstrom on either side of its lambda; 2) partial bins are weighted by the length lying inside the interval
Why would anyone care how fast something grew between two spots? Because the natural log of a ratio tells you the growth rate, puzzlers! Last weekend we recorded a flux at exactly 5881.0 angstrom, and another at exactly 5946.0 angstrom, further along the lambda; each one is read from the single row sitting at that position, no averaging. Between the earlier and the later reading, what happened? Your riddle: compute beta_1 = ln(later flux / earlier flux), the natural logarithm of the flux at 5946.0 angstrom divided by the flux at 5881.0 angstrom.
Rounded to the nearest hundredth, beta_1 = -0.04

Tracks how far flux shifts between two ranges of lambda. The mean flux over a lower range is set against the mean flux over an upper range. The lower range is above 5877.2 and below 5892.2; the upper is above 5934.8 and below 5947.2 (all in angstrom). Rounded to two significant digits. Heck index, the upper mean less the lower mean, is 1.2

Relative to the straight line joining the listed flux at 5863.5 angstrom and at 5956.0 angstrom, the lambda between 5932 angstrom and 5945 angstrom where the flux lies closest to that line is 5936.0 angstrom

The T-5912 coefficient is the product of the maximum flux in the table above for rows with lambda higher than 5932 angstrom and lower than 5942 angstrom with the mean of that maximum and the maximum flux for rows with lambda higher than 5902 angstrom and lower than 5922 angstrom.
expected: 148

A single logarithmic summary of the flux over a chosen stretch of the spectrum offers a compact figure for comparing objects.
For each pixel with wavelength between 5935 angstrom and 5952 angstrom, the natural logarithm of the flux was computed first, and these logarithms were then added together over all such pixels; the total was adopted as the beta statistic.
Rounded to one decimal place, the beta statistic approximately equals 16.9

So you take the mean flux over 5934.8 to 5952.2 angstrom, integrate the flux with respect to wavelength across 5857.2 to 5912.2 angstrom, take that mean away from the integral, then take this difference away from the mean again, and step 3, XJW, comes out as -602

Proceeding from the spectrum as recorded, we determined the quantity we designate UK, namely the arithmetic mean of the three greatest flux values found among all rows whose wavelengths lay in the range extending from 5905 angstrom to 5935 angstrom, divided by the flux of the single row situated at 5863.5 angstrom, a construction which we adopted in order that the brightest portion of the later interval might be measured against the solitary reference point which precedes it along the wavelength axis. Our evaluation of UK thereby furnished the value 1.03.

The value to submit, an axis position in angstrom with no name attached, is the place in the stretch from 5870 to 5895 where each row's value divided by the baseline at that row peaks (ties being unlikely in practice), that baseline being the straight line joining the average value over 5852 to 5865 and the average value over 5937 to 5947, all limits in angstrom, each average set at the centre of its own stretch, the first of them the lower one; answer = 5871.0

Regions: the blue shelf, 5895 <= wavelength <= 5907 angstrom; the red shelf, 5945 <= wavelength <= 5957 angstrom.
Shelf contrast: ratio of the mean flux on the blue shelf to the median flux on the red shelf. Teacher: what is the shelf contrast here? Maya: 0.95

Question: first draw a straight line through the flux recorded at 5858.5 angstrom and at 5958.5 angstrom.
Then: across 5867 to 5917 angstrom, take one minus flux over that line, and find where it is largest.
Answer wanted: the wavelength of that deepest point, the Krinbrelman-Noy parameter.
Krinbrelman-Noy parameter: 5886.0 angstrom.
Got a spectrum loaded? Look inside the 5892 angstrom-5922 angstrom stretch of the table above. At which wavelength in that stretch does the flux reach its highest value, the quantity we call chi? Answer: 5908.5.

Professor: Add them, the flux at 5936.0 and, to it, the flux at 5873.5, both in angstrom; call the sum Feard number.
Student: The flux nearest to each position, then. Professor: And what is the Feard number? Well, 23.9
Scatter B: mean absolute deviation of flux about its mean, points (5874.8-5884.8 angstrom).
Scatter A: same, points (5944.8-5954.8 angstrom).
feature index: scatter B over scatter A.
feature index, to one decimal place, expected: 1.7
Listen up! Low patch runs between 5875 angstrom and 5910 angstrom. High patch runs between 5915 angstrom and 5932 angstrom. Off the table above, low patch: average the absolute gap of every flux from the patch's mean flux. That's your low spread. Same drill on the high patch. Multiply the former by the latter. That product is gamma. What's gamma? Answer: 0.37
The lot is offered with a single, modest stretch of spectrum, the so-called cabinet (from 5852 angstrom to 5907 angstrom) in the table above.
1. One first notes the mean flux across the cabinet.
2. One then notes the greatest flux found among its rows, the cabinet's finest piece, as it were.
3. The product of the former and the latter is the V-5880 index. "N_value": 146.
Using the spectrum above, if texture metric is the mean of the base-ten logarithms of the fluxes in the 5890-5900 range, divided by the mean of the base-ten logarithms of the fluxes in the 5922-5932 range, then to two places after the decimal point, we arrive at 0.94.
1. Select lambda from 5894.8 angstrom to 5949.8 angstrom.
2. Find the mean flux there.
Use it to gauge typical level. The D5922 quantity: 11.5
